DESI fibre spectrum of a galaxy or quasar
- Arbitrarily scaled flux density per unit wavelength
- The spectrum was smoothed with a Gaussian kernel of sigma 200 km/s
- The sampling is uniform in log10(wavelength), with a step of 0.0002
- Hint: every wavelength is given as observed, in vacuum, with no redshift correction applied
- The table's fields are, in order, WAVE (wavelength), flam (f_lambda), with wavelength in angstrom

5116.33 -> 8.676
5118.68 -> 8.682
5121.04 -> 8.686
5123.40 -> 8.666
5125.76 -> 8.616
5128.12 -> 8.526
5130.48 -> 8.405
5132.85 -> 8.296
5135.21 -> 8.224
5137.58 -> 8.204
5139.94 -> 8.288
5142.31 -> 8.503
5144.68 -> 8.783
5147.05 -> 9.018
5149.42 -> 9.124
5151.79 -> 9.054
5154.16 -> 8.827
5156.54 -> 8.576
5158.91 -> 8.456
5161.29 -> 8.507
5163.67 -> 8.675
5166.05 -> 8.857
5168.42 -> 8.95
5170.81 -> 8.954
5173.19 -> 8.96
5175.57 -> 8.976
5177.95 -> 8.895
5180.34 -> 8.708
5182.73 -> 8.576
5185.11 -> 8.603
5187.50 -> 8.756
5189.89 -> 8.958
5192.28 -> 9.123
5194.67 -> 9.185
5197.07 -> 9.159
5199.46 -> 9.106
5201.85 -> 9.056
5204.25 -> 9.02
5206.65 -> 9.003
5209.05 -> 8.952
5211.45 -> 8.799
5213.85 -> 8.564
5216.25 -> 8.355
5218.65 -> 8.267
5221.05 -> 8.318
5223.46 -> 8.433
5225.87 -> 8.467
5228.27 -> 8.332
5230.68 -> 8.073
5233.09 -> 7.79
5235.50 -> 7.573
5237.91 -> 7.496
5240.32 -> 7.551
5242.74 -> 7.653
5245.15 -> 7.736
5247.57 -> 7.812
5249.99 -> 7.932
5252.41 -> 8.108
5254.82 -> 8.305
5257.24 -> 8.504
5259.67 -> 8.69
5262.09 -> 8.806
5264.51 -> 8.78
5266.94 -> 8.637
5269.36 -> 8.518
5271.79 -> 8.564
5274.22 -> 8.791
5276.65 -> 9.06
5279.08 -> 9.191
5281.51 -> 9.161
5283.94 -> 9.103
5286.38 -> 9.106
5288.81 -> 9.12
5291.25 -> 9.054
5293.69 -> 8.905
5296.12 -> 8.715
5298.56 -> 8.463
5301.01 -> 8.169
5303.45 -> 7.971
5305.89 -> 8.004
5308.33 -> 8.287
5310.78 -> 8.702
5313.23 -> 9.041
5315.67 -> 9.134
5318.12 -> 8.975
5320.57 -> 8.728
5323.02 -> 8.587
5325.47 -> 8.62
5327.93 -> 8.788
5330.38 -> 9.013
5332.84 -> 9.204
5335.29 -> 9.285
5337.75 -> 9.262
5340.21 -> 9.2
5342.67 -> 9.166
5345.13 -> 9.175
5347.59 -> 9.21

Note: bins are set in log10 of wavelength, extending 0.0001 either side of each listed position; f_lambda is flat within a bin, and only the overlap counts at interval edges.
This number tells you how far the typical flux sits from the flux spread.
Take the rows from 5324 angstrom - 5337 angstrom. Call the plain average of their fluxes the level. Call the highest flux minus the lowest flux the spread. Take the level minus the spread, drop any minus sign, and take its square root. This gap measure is 2.884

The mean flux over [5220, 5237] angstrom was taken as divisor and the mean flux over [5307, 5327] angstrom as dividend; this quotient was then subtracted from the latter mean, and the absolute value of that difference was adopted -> 7.68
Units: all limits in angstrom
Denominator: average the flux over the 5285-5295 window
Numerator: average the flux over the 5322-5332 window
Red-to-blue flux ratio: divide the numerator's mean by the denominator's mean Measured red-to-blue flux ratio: 0.97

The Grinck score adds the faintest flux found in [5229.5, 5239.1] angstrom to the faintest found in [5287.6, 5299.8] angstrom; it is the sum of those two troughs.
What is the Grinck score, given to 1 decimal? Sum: 16.0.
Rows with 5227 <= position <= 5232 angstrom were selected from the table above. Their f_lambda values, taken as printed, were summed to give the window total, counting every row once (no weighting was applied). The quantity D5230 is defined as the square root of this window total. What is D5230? 4.05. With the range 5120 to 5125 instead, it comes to 4.17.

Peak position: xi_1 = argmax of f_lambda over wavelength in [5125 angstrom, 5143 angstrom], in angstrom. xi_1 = 5125.76 angstrom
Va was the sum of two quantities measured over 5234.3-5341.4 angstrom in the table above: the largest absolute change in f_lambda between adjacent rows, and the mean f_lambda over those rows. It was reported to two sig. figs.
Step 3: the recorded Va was 9.0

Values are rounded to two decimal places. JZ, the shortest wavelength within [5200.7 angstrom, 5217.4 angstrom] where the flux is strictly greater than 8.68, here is 5201.85 angstrom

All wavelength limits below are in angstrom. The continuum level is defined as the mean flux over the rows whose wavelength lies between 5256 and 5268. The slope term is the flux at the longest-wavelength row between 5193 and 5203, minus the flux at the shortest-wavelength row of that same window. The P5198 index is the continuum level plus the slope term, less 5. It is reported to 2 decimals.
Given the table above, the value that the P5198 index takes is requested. 3.55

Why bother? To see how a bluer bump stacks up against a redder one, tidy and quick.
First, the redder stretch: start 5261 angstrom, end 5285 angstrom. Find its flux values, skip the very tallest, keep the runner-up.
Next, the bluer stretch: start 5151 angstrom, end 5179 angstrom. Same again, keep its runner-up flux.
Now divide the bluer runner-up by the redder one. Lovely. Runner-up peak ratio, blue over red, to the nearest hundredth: 0.98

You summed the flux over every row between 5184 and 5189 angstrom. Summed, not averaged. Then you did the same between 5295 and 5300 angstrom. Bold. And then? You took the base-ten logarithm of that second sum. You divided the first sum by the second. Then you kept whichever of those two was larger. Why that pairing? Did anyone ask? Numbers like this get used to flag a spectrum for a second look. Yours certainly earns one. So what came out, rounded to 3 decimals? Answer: 1.235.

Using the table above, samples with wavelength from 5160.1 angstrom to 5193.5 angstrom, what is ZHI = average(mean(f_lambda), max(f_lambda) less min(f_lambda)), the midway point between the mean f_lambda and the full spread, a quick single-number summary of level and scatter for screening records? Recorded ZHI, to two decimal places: 4.72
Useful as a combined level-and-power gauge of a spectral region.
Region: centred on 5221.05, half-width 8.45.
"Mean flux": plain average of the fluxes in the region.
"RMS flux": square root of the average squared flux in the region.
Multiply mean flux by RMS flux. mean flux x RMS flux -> 70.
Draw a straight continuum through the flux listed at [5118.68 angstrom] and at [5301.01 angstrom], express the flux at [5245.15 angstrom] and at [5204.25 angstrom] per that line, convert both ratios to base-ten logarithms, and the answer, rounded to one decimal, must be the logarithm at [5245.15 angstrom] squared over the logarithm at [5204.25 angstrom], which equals 0.0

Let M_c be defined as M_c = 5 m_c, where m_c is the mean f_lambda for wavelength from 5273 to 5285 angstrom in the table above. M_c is 45.3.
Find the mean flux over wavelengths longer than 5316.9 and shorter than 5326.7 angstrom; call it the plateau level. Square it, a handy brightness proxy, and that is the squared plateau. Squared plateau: 76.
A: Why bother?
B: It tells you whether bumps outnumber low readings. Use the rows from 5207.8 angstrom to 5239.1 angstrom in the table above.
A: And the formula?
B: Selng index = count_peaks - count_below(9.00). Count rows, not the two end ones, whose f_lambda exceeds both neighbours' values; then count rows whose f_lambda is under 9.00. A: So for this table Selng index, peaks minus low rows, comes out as -12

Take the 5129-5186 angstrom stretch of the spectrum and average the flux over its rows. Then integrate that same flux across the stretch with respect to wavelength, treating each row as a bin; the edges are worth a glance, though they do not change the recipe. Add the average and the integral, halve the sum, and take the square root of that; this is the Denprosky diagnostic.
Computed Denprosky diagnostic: 16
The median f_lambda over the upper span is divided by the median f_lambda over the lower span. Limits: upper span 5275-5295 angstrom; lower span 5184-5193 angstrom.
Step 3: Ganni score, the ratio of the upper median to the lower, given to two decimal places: 1.03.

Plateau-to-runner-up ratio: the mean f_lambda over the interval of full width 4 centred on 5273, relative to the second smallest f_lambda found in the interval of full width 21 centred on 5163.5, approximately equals 1.020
